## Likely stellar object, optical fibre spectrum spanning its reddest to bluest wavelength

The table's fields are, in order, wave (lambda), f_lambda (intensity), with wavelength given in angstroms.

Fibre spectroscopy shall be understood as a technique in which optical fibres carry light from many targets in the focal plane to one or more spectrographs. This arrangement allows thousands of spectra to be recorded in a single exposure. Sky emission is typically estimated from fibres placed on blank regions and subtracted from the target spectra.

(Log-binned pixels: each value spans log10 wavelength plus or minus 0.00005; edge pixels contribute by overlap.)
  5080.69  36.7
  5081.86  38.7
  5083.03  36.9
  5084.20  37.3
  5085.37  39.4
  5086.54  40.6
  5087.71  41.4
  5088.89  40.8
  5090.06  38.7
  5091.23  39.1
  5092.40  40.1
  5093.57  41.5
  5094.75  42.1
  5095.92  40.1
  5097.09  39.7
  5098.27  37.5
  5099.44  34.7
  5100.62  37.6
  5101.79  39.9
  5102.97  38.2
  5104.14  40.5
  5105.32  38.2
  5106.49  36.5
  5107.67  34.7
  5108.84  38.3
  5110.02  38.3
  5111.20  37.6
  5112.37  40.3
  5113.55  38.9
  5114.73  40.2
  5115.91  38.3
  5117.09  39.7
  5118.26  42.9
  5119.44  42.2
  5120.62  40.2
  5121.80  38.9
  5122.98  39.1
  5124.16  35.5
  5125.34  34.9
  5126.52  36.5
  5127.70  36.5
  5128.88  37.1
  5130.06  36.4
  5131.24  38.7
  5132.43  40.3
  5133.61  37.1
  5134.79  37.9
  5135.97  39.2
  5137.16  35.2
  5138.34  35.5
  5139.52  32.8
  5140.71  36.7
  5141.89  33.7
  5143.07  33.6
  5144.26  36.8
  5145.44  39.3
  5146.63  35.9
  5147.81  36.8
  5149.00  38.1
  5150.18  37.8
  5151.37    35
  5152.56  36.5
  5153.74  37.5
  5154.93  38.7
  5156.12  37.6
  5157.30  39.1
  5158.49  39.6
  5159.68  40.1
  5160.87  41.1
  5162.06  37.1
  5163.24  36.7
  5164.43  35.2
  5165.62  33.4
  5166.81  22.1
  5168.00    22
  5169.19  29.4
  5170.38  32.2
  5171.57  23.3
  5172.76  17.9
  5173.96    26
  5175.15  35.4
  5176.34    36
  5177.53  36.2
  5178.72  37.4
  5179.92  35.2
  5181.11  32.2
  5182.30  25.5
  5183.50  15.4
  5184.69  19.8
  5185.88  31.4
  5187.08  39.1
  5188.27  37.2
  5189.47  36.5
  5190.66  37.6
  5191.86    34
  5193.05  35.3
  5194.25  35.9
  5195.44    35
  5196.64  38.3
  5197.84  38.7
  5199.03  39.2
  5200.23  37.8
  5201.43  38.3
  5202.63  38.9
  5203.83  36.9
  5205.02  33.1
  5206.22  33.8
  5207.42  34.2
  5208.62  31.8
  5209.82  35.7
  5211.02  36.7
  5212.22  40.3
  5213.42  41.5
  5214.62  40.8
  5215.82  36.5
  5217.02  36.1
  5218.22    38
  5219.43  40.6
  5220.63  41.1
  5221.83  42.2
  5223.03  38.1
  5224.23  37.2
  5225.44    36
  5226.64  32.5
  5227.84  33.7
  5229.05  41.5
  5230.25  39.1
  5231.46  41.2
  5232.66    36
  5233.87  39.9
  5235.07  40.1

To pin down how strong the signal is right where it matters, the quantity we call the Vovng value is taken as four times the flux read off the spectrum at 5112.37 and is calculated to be 161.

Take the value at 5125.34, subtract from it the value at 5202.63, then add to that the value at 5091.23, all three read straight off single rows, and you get 35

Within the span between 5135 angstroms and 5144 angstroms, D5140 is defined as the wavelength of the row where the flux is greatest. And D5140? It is 5135.97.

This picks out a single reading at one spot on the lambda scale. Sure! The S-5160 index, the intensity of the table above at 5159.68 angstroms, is 40.1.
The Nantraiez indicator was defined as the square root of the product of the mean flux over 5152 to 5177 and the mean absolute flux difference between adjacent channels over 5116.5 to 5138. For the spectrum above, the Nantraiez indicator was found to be 7.4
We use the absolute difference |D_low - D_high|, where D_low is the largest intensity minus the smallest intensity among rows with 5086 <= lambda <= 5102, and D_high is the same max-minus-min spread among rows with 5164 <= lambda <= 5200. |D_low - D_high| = 16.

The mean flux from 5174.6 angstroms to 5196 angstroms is 33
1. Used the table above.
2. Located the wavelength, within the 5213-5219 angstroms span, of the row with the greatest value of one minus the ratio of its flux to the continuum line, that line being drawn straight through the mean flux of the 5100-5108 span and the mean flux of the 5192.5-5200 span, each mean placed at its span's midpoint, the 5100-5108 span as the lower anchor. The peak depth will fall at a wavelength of 5217.02 angstroms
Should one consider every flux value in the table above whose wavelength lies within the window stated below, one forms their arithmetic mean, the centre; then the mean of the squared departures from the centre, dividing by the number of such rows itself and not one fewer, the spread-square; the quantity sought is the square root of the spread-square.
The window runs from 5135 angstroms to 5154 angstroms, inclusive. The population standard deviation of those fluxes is 1.9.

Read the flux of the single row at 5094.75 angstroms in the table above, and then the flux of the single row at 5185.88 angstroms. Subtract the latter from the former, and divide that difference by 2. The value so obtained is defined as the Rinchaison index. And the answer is 5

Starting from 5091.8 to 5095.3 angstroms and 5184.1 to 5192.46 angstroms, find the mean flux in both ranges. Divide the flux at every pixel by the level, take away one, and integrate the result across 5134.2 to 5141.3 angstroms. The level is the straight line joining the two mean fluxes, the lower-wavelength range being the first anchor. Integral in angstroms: -0.3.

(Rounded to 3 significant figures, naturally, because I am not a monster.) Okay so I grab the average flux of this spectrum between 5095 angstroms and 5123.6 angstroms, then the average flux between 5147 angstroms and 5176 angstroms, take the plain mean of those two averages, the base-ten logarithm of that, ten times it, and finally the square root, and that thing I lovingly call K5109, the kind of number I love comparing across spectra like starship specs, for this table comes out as 3.95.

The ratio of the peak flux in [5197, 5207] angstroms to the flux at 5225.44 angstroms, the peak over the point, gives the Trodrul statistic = 1.09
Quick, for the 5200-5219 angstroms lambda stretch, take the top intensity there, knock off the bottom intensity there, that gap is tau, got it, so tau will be 9.7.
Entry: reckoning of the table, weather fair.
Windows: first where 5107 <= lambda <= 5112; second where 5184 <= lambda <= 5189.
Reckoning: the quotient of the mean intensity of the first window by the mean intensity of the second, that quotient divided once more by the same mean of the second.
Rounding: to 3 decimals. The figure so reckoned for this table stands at 0.037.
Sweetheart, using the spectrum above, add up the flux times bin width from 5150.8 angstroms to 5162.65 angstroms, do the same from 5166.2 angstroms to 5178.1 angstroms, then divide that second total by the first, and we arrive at 0.74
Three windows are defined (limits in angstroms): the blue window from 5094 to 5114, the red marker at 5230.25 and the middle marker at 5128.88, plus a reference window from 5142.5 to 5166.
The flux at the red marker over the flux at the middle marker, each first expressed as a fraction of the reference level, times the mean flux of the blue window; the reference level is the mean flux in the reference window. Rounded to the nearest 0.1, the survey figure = 40.5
